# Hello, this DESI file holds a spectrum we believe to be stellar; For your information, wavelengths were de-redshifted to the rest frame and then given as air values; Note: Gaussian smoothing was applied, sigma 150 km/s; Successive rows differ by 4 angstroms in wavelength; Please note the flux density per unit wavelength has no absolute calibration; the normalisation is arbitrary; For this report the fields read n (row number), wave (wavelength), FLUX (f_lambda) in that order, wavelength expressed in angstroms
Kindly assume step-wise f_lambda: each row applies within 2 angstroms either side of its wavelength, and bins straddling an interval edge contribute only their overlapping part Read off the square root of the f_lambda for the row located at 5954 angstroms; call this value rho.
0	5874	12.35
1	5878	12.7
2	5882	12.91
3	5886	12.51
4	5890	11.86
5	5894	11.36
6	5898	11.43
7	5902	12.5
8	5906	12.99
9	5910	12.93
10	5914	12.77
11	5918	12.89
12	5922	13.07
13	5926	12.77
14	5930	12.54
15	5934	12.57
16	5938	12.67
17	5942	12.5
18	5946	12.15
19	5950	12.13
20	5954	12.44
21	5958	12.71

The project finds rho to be 3.53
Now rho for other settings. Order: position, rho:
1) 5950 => 3.48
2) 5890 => 3.44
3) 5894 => 3.37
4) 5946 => 3.49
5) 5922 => 3.62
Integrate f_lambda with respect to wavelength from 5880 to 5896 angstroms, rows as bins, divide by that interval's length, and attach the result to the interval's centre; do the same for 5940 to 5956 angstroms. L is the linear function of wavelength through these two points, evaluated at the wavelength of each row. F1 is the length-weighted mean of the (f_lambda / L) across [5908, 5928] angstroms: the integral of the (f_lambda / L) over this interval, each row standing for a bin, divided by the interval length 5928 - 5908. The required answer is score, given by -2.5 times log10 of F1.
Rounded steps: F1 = 1.05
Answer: -0.057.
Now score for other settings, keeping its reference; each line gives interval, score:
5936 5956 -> -0.007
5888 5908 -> 0.014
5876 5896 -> -0.010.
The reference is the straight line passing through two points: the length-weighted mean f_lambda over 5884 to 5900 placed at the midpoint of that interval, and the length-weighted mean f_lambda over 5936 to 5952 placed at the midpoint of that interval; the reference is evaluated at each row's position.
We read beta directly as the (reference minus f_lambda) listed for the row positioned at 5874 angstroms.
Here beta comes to -0.8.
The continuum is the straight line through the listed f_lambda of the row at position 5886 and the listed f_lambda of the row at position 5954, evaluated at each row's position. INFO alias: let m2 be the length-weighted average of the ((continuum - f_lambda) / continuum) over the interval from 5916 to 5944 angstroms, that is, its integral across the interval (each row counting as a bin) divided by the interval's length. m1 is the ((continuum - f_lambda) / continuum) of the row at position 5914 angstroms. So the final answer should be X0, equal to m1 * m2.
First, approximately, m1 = -0.023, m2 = -0.020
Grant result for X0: 0.0005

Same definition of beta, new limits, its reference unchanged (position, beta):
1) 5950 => 0.3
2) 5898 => 0.4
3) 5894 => 0.5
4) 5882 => -1.2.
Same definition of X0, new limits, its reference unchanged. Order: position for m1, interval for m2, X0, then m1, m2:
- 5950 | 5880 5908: 0.0006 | 0.025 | 0.022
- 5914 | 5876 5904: -0.0006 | -0.023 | 0.026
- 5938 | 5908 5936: 0.0004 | -0.017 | -0.026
